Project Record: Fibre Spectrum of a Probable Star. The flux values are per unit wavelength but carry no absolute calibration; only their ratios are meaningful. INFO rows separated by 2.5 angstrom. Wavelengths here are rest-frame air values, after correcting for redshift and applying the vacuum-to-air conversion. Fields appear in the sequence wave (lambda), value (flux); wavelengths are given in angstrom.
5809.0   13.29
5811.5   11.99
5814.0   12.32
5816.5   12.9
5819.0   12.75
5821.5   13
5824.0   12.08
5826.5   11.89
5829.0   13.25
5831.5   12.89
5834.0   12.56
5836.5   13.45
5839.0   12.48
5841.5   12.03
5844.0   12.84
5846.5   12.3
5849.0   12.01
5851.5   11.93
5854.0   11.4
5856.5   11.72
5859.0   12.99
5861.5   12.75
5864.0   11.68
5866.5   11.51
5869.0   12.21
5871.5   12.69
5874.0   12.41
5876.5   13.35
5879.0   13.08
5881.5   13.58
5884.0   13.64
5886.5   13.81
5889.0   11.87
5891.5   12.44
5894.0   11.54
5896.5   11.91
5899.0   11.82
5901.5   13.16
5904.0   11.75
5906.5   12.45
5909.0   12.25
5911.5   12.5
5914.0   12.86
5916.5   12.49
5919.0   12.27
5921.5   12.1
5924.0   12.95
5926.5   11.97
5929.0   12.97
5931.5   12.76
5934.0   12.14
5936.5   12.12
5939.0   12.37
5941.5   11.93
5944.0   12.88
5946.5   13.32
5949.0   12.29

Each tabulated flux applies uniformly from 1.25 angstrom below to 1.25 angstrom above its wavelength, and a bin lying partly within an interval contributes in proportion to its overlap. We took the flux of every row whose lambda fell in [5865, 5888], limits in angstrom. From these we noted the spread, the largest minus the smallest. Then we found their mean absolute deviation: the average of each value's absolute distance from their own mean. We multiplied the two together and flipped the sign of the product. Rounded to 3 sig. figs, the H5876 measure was -1.46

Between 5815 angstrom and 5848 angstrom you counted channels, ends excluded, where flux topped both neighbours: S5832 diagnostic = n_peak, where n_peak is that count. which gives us 4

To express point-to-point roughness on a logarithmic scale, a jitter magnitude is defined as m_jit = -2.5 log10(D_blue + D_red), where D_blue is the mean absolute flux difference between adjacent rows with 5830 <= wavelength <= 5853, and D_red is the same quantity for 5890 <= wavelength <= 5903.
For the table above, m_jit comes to -0.22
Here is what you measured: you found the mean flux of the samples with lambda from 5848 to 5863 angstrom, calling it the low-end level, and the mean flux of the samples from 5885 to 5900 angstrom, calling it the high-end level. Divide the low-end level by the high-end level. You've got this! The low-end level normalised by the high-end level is 0.99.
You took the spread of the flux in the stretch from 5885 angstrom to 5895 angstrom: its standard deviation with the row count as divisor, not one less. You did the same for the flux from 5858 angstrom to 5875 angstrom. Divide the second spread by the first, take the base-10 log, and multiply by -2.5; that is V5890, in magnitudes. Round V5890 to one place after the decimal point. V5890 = 0.6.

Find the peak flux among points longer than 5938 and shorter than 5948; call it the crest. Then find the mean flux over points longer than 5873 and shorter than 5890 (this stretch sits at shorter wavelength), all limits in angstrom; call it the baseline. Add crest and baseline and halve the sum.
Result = 13.2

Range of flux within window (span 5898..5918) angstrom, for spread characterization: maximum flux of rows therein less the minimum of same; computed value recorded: 1.4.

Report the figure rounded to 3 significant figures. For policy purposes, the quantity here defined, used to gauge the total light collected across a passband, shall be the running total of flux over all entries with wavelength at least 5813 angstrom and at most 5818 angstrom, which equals 25.2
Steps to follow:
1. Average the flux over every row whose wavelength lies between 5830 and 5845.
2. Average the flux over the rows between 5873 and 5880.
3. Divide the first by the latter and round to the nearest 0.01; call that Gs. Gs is 0.98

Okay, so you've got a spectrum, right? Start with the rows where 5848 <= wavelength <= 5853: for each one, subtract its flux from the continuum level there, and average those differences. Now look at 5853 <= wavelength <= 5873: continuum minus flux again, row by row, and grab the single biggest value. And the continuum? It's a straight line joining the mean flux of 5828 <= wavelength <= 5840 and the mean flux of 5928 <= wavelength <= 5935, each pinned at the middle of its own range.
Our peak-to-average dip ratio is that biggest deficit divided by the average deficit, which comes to 1.6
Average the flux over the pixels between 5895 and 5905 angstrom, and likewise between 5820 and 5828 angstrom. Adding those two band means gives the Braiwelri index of 24.5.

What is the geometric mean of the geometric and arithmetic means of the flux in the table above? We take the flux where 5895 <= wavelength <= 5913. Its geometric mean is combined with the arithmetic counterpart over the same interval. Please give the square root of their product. 12.3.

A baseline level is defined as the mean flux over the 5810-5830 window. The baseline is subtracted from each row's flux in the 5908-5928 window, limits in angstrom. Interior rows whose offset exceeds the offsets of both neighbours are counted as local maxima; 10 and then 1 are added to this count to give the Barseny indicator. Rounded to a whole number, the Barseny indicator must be 13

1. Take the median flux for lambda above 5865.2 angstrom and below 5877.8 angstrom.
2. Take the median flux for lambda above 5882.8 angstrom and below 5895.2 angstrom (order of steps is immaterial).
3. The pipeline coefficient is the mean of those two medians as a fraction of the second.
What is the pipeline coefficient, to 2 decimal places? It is 1.00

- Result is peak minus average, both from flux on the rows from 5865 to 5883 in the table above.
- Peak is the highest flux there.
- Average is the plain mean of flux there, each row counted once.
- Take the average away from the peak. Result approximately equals 0.89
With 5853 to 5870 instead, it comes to 0.95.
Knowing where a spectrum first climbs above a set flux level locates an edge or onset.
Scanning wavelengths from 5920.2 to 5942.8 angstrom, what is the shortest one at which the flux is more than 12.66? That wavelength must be 5924.0 angstrom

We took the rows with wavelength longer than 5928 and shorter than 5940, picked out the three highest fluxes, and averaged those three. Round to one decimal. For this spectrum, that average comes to 12.7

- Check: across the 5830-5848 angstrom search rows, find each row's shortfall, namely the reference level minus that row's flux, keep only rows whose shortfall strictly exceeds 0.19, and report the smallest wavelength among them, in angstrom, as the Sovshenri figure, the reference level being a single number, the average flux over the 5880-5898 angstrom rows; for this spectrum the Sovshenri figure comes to 5839.0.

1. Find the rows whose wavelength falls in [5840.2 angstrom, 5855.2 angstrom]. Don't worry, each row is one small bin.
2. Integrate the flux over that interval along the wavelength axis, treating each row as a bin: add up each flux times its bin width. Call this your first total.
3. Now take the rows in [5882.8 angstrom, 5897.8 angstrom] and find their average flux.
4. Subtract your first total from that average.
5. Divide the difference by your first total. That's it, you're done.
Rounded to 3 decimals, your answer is -0.931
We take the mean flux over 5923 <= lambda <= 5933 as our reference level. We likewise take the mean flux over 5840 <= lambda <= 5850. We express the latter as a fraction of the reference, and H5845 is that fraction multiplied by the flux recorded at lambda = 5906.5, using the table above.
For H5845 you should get 12.1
